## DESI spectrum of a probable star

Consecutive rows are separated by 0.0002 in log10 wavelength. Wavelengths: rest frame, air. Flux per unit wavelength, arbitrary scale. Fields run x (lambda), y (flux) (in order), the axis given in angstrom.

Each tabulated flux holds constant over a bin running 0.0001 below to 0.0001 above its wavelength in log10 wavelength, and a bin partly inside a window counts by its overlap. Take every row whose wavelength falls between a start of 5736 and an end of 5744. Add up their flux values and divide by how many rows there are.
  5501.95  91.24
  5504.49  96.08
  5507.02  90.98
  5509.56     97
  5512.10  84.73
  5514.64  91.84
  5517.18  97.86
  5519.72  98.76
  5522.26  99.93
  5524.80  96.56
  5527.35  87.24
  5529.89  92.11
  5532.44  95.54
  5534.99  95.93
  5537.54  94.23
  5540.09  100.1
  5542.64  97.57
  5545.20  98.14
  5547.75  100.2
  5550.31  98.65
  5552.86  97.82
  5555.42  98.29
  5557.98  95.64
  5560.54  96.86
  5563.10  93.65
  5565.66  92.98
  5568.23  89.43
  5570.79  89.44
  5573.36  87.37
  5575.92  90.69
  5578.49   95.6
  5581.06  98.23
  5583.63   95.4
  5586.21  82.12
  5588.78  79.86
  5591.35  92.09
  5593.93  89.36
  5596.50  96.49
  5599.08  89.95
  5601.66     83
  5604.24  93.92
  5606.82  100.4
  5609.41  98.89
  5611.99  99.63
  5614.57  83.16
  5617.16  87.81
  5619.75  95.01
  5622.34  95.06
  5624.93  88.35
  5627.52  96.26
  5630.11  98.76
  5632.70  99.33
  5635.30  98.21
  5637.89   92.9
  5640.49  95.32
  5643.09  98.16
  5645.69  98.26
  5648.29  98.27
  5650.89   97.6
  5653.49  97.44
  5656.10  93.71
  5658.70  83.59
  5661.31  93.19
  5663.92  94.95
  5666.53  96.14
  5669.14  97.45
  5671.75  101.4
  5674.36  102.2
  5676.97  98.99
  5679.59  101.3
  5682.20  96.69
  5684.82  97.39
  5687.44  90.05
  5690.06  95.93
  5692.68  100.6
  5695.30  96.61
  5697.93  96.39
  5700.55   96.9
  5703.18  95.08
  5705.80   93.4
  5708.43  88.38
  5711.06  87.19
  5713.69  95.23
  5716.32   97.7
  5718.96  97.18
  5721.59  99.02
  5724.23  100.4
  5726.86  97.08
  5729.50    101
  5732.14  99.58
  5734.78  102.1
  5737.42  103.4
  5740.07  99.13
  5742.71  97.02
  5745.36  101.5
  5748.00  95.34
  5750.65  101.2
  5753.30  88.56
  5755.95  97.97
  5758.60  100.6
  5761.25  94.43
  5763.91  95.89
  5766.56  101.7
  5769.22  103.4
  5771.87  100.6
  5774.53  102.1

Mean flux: 100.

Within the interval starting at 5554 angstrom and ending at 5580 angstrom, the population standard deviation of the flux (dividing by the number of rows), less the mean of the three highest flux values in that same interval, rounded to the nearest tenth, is -93.5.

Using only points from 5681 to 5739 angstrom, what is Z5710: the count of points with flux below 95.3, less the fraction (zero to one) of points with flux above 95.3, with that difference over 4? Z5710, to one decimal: 1.3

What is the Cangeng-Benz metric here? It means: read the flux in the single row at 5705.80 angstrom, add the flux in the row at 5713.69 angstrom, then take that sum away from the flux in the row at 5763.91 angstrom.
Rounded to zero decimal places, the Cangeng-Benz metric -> -93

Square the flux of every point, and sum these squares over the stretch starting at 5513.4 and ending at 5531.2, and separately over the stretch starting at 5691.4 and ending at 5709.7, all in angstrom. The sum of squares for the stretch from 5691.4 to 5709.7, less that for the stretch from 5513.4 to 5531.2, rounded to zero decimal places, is 540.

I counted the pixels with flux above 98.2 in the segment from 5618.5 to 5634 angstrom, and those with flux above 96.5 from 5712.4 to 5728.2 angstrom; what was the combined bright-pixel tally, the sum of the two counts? 7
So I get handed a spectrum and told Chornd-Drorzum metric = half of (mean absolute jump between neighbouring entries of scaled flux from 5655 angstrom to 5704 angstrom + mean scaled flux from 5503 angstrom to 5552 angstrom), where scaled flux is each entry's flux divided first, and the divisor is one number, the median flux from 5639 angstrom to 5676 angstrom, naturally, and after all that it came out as 0.508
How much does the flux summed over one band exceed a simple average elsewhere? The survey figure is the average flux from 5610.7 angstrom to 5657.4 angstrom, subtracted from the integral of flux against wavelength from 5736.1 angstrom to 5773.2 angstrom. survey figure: 3564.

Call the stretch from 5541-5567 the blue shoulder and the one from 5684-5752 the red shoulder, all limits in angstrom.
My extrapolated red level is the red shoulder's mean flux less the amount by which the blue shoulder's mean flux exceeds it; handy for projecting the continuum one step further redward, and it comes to 97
